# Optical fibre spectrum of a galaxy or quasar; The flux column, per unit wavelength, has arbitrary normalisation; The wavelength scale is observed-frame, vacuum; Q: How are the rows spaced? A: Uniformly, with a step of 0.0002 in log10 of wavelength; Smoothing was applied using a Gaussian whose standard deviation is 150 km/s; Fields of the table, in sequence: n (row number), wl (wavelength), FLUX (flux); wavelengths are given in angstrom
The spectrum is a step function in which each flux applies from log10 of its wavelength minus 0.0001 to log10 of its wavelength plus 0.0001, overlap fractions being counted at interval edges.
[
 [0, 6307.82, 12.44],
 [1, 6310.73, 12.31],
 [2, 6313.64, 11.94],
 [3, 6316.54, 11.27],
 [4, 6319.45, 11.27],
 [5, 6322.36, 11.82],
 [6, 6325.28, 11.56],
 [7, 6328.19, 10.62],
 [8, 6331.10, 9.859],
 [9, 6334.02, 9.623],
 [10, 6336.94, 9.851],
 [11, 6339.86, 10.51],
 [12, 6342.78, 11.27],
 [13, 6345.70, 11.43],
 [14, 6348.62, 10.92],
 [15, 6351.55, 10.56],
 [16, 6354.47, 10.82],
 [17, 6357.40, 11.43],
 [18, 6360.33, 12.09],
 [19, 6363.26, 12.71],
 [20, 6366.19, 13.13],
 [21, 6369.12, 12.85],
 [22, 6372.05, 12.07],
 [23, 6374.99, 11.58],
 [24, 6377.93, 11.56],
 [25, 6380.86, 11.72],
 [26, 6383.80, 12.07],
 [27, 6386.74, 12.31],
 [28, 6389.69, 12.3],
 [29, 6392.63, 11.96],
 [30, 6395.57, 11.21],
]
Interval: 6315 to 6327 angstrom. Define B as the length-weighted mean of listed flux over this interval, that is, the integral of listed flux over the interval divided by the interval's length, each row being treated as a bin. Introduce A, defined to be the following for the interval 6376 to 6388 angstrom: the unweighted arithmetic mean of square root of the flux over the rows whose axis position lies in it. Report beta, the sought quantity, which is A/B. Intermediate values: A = 3.45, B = 11.5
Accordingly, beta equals 0.301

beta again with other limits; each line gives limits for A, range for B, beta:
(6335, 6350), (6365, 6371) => 0.254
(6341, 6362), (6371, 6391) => 0.281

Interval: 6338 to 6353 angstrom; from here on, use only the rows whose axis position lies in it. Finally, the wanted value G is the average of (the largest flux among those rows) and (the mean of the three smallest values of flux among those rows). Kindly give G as 11.0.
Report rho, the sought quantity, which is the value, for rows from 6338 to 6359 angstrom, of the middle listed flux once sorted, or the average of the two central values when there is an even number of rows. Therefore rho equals 10.9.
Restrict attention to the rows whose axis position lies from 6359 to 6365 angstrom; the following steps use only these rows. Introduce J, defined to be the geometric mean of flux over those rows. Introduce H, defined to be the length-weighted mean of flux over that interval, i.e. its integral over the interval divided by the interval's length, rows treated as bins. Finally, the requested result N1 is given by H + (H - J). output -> 12.5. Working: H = 12.4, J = 12.4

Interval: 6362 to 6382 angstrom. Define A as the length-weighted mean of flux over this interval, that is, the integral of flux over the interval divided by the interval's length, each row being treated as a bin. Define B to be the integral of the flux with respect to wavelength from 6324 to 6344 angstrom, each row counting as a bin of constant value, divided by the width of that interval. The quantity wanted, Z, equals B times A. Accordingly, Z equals 128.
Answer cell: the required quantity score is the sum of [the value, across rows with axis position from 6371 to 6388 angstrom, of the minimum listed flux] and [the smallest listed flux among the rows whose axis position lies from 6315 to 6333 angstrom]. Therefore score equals 21.4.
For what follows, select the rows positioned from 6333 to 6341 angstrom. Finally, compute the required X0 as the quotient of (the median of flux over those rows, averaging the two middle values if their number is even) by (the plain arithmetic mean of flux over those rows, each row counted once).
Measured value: 0.99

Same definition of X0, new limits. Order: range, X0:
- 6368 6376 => 0.99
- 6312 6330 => 1.00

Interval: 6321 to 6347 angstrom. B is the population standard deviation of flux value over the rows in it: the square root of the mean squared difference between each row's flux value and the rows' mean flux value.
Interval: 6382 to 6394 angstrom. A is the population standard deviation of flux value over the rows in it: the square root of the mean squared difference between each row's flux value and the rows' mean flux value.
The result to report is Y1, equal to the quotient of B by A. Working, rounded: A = 0.15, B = 0.78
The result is 5.2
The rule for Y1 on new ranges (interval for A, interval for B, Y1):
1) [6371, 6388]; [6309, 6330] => 1.8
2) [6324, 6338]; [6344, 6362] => 0.7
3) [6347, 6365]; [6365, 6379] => 0.9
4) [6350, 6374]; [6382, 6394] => 0.2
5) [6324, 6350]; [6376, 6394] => 0.4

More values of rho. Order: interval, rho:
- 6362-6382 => 12.1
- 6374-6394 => 12.0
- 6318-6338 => 10.6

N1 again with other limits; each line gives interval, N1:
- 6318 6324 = 11.5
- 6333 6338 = 9.7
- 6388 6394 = 12.1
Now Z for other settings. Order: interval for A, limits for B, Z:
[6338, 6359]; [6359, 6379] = 135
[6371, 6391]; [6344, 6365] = 137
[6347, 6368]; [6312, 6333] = 131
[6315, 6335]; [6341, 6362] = 122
